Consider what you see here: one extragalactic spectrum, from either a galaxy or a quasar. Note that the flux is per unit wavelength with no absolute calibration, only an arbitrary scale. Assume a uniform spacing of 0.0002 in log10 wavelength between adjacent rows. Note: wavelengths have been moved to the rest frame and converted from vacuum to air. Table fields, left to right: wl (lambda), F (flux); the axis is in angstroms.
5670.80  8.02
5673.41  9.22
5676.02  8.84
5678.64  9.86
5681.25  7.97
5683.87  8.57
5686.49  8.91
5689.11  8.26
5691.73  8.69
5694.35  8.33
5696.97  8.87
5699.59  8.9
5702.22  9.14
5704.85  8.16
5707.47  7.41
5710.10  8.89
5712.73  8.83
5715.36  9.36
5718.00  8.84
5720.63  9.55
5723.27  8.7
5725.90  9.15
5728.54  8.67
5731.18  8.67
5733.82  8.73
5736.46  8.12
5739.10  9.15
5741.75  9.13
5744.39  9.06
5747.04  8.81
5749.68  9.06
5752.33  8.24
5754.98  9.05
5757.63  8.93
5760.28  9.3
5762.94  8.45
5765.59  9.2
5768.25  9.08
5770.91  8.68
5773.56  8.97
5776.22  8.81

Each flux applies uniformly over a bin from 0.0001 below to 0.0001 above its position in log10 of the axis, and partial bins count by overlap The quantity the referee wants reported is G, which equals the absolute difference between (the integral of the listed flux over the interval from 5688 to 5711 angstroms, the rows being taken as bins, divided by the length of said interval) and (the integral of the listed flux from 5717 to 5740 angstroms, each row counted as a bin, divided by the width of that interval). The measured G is 0.32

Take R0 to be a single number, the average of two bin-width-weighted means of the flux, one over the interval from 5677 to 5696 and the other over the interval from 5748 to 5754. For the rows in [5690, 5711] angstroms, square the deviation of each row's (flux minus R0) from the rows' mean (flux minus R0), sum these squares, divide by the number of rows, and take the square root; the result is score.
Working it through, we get 0.525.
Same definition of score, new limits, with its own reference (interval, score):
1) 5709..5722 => 0.302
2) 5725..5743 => 0.349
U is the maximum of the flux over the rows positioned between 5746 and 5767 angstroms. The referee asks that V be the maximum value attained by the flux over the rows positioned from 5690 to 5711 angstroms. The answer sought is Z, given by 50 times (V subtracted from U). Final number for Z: 8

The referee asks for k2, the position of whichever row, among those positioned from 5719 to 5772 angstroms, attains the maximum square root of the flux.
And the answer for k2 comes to 5720.63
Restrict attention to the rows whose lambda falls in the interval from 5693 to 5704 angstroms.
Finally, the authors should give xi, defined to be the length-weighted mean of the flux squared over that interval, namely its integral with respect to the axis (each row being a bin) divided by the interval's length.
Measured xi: 77.2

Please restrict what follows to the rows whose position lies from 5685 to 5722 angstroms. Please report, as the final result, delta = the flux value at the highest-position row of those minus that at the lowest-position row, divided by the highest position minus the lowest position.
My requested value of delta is 0.0187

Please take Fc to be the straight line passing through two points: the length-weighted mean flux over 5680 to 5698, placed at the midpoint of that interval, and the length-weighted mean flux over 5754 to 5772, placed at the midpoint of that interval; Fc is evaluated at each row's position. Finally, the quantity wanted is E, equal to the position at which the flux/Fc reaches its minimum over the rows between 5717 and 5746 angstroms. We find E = 5736.46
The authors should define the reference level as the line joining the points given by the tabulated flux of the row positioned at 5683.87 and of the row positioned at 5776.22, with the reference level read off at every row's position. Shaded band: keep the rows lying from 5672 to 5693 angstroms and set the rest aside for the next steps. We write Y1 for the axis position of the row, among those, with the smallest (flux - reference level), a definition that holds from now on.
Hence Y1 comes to 5681.25 angstroms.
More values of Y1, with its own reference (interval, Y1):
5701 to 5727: 5707.47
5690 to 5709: 5707.47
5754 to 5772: 5762.94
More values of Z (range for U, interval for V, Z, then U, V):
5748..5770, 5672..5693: -28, 9.3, 9.86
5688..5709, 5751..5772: -8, 9.14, 9.3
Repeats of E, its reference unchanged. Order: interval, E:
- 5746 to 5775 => 5752.33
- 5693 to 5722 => 5707.47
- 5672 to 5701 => 5681.25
